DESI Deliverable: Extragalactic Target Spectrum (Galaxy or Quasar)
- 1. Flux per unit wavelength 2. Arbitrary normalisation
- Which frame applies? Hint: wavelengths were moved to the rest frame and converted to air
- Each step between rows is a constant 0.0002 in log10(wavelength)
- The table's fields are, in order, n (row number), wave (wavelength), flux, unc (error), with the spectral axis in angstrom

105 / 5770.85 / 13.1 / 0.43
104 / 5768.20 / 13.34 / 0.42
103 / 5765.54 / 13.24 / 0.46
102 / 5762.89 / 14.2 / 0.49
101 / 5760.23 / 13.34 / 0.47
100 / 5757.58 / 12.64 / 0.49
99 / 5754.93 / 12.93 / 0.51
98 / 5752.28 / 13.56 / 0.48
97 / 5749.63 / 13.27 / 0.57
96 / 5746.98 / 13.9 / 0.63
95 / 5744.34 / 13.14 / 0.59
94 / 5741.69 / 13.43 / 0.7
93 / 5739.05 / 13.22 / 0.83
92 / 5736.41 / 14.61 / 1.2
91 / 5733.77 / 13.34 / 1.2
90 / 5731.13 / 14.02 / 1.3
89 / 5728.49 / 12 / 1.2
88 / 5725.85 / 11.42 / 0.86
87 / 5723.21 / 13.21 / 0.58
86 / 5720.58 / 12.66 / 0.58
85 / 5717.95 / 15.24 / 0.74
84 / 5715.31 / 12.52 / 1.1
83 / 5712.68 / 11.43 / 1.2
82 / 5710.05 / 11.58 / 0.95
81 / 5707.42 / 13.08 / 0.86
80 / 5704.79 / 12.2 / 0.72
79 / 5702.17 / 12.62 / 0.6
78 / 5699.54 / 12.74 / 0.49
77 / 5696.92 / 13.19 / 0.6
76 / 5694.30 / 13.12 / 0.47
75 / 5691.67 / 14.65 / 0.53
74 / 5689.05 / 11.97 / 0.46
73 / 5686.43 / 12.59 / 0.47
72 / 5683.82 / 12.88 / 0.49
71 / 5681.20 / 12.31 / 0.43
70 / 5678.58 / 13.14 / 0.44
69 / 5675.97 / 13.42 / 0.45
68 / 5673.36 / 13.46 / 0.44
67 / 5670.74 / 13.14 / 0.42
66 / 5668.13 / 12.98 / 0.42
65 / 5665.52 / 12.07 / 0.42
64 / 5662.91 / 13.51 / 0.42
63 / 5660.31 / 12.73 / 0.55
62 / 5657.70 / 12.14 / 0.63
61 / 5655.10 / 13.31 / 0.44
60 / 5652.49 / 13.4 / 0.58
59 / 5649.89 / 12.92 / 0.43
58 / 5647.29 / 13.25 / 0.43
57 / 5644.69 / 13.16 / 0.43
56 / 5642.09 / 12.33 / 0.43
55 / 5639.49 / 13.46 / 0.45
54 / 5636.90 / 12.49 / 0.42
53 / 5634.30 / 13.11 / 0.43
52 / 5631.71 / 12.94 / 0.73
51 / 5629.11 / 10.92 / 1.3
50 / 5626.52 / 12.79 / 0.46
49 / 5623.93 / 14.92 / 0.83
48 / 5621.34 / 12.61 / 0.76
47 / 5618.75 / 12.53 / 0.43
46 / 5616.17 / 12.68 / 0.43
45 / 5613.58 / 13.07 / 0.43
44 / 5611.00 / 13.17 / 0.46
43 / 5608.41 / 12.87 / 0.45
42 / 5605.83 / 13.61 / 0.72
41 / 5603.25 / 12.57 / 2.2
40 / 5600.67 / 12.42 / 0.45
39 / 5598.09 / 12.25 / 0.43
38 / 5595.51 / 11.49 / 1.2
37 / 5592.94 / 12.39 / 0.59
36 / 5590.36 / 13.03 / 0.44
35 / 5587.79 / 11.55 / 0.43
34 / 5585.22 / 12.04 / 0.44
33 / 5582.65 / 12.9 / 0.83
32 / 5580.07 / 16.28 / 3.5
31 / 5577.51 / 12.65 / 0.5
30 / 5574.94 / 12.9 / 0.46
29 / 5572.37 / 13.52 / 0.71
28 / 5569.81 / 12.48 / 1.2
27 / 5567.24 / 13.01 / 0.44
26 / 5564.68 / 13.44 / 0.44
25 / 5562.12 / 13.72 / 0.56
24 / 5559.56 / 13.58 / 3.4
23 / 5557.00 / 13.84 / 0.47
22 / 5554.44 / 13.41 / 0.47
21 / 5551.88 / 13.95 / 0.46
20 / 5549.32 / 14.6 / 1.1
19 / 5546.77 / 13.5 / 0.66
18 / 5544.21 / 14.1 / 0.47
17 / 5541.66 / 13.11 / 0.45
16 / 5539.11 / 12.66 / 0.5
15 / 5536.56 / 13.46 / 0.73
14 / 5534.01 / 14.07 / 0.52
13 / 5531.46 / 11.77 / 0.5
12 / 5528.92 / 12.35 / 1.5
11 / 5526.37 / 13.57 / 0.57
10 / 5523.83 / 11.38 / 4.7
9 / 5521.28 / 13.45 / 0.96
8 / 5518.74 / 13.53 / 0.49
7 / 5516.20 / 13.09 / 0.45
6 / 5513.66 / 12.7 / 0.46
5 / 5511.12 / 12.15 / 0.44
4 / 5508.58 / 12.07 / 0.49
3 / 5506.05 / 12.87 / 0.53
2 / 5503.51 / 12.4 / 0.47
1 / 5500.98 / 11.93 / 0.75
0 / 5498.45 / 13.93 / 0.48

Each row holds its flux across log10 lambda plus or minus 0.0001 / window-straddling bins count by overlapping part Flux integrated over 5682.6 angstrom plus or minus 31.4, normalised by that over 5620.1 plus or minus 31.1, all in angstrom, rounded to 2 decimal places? 1.01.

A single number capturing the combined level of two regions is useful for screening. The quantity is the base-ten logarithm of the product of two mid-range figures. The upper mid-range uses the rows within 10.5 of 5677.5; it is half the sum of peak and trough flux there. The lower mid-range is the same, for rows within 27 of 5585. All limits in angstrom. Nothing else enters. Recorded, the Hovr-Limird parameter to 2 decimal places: 2.25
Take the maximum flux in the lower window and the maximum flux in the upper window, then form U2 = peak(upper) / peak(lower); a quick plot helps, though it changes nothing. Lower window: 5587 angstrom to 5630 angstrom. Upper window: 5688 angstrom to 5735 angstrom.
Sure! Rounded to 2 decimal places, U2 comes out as 1.02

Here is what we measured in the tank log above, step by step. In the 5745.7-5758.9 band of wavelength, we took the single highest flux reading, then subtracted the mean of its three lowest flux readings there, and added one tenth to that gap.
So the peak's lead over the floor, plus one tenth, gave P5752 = 1.1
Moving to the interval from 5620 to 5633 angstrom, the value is 2.9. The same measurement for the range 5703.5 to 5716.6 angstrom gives 1.4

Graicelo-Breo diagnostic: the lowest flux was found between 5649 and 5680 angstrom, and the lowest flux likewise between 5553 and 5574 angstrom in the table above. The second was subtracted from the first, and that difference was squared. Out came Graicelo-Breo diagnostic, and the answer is 0.17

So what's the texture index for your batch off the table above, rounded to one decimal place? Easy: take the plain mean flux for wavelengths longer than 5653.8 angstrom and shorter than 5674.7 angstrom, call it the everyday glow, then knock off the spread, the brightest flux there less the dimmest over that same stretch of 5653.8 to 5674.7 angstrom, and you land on 11.5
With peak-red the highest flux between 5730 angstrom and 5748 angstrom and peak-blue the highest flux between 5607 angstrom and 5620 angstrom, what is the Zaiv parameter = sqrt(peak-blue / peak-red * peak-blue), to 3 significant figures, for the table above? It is 3.45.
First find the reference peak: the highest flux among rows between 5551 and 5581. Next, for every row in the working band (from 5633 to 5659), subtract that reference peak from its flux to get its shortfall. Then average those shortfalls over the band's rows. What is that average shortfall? -3.32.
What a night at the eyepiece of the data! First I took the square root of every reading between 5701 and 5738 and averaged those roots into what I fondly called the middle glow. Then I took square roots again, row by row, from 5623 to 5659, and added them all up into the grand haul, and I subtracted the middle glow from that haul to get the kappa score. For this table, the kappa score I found 46.7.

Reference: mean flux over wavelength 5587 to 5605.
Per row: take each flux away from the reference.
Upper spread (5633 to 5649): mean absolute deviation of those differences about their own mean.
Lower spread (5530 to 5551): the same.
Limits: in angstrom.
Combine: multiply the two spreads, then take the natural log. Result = -1.4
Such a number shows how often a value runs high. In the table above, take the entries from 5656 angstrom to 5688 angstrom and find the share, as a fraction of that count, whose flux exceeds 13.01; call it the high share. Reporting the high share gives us 0.42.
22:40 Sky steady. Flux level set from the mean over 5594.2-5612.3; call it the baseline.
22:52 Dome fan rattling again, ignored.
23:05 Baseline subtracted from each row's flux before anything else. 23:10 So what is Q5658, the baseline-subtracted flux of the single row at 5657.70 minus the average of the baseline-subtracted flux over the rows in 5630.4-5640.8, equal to -0.9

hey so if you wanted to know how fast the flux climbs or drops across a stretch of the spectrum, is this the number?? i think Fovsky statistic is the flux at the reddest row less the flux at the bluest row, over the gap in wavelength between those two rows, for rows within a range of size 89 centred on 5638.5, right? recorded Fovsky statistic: 0.010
